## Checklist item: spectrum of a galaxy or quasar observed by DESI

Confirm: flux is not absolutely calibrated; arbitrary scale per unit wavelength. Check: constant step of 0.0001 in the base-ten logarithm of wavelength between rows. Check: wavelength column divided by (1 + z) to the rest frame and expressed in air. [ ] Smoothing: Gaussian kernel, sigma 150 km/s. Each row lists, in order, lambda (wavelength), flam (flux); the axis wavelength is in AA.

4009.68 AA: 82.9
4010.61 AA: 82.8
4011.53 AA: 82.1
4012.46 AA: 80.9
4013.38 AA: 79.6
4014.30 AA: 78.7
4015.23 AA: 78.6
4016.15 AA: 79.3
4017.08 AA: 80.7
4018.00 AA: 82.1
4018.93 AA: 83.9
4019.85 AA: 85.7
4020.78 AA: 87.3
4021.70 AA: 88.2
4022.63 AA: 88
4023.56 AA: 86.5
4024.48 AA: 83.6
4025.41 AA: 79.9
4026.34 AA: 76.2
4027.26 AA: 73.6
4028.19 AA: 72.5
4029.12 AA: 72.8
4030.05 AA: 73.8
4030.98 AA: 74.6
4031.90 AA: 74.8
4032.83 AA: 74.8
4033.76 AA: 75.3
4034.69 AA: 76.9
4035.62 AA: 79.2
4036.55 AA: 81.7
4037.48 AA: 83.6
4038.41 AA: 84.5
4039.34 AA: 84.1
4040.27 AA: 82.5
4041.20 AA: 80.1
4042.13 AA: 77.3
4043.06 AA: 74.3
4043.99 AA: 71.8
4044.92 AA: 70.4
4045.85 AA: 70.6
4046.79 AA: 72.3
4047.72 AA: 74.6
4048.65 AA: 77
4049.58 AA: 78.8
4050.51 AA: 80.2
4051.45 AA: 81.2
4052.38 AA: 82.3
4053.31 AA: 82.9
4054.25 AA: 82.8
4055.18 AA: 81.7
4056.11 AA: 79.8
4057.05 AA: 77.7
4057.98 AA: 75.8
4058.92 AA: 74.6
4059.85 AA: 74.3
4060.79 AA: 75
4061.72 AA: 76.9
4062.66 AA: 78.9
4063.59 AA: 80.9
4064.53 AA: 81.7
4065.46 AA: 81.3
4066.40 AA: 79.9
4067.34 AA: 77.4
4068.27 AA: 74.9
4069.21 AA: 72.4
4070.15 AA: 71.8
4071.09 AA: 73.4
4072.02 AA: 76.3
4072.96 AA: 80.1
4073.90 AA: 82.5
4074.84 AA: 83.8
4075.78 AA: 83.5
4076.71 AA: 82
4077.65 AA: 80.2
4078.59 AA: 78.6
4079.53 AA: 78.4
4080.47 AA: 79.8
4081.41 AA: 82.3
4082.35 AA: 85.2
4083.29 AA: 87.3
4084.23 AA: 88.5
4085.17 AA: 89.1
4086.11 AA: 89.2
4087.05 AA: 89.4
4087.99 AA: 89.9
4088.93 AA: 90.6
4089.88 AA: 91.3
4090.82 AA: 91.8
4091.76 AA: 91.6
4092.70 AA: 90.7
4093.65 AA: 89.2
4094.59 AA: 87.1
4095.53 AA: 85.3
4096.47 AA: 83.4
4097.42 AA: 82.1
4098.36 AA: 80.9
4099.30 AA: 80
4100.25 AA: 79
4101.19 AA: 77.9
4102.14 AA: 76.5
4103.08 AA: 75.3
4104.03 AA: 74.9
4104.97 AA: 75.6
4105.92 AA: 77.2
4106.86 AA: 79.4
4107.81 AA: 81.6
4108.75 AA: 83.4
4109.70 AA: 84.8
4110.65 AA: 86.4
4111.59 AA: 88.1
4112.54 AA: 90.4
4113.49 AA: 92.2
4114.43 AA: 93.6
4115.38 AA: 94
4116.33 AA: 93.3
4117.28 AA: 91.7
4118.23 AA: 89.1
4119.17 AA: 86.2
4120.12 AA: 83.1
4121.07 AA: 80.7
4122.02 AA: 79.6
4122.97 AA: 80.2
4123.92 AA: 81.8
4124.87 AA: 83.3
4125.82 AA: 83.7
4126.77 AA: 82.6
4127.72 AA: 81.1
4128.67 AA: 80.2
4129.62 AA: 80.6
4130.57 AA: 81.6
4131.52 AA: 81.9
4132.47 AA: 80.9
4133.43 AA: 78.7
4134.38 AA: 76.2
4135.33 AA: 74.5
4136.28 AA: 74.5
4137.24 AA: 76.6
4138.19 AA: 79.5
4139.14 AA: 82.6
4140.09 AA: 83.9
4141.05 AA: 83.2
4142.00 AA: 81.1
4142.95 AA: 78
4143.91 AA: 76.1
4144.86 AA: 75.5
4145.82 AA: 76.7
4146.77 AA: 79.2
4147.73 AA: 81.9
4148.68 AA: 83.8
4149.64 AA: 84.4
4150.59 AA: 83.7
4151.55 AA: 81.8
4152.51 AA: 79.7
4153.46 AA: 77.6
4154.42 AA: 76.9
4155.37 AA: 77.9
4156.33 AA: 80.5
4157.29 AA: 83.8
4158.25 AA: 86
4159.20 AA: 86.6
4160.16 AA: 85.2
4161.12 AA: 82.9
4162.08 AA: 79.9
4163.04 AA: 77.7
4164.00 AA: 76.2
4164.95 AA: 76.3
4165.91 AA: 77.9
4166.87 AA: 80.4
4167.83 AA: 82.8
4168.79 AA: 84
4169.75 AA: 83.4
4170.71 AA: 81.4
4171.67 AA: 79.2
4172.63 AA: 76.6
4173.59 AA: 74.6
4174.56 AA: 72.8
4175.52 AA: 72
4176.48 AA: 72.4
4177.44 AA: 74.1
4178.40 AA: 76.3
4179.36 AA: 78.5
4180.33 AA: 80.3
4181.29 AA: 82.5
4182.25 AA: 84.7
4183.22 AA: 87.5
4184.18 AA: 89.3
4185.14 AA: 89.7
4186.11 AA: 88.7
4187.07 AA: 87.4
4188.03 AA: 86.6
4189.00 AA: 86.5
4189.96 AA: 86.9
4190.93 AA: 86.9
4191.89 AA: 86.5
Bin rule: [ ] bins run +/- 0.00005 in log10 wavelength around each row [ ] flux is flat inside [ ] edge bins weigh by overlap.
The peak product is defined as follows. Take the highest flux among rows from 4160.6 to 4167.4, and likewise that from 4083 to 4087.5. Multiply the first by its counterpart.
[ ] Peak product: 7411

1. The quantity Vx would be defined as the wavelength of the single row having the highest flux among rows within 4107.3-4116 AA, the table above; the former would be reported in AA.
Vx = 4115.38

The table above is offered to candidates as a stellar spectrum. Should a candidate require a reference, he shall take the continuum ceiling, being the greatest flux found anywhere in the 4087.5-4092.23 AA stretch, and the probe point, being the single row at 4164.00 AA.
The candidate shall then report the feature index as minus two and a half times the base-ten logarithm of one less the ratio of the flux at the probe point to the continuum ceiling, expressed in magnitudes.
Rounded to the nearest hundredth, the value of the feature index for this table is 1.92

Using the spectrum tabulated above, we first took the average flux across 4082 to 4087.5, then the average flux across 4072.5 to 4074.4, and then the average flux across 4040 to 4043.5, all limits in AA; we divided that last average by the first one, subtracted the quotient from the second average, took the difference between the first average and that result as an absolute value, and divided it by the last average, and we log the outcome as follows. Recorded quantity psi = 0.10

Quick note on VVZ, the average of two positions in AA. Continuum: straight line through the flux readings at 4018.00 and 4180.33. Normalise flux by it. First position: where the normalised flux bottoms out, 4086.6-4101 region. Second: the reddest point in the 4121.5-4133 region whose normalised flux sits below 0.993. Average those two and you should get 4114.5 AA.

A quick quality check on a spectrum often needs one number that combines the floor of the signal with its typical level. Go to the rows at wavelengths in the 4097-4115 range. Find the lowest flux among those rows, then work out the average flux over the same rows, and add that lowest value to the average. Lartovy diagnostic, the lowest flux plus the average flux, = 157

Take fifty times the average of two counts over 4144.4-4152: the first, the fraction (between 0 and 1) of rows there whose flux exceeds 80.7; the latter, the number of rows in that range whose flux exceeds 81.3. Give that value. 141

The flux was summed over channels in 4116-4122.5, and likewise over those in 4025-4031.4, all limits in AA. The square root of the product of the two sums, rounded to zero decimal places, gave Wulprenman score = 562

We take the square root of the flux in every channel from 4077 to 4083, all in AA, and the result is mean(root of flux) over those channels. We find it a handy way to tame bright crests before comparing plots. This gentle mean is 8.99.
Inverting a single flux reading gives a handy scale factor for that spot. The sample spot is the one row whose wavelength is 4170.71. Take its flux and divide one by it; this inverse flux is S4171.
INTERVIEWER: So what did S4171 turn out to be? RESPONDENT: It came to 0.0123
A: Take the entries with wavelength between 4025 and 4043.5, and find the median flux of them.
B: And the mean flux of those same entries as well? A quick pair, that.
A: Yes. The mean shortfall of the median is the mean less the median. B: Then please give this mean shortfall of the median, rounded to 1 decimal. 1.1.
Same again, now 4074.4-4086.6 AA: 0.2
